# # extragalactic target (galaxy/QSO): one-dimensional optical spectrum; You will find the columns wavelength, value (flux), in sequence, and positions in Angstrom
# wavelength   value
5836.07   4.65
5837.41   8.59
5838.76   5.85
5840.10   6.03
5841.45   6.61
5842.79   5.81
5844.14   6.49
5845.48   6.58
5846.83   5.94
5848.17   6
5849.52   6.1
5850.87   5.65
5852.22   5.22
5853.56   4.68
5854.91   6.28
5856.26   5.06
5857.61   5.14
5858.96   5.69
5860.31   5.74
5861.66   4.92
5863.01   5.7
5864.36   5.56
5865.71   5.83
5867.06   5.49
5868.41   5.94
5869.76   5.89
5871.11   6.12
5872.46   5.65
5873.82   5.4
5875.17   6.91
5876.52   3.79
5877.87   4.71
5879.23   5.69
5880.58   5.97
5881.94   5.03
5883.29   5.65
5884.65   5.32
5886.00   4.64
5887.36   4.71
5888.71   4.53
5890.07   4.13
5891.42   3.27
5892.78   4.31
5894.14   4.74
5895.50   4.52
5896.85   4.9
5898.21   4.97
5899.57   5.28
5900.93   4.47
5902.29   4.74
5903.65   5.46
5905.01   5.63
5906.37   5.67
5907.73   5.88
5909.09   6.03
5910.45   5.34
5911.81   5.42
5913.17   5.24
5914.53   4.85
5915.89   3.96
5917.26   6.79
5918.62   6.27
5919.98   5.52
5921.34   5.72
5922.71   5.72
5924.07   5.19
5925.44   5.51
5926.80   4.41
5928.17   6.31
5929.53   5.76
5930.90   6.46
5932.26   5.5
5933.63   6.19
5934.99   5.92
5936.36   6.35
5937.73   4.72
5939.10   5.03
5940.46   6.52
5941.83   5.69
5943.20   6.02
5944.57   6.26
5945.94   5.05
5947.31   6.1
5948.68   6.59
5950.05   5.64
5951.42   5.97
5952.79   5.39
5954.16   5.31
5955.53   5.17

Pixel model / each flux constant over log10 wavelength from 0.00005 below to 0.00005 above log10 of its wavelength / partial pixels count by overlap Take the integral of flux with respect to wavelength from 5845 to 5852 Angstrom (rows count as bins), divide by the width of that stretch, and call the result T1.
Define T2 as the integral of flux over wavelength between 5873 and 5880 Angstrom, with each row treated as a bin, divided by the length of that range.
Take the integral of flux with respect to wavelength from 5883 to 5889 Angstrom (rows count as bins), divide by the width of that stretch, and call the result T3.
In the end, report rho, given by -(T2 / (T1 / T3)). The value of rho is -4.4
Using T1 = 5.98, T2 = 5.32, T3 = 5.0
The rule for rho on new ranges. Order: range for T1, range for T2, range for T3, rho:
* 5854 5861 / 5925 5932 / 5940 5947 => -6.0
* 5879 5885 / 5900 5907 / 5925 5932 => -5.3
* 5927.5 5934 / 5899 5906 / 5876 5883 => -4.3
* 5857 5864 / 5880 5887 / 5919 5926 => -5.4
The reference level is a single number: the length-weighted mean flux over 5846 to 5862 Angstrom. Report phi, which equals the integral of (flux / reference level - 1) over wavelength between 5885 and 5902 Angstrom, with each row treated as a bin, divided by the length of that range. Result -0.18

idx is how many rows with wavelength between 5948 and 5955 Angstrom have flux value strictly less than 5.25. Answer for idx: 0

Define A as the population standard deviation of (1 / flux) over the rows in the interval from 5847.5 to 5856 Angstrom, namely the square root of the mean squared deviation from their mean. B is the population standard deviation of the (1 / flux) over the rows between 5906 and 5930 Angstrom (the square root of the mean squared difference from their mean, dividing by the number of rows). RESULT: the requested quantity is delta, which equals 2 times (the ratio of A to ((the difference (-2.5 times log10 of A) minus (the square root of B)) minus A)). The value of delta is 0.009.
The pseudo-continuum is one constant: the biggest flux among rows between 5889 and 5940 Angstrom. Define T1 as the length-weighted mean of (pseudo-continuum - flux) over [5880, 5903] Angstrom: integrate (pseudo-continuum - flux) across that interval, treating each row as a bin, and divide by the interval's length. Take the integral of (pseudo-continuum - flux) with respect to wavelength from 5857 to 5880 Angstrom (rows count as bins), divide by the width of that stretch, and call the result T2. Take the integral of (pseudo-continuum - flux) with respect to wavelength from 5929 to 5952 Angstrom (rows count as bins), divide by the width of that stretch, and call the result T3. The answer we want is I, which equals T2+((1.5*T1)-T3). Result 3.4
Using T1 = 2.0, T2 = 1.25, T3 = 0.92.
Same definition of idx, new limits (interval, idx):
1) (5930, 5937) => 0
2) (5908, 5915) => 2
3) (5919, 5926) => 1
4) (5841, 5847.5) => 0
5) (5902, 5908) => 1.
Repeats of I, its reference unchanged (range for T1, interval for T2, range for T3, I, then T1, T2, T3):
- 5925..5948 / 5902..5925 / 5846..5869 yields 1.6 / 1.0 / 1.28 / 1.20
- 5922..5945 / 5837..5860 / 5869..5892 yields 0.8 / 1.1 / 0.84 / 1.64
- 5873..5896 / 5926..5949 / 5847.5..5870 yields 2.6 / 1.9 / 0.99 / 1.21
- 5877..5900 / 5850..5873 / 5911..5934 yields 2.9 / 2.0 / 1.22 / 1.22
